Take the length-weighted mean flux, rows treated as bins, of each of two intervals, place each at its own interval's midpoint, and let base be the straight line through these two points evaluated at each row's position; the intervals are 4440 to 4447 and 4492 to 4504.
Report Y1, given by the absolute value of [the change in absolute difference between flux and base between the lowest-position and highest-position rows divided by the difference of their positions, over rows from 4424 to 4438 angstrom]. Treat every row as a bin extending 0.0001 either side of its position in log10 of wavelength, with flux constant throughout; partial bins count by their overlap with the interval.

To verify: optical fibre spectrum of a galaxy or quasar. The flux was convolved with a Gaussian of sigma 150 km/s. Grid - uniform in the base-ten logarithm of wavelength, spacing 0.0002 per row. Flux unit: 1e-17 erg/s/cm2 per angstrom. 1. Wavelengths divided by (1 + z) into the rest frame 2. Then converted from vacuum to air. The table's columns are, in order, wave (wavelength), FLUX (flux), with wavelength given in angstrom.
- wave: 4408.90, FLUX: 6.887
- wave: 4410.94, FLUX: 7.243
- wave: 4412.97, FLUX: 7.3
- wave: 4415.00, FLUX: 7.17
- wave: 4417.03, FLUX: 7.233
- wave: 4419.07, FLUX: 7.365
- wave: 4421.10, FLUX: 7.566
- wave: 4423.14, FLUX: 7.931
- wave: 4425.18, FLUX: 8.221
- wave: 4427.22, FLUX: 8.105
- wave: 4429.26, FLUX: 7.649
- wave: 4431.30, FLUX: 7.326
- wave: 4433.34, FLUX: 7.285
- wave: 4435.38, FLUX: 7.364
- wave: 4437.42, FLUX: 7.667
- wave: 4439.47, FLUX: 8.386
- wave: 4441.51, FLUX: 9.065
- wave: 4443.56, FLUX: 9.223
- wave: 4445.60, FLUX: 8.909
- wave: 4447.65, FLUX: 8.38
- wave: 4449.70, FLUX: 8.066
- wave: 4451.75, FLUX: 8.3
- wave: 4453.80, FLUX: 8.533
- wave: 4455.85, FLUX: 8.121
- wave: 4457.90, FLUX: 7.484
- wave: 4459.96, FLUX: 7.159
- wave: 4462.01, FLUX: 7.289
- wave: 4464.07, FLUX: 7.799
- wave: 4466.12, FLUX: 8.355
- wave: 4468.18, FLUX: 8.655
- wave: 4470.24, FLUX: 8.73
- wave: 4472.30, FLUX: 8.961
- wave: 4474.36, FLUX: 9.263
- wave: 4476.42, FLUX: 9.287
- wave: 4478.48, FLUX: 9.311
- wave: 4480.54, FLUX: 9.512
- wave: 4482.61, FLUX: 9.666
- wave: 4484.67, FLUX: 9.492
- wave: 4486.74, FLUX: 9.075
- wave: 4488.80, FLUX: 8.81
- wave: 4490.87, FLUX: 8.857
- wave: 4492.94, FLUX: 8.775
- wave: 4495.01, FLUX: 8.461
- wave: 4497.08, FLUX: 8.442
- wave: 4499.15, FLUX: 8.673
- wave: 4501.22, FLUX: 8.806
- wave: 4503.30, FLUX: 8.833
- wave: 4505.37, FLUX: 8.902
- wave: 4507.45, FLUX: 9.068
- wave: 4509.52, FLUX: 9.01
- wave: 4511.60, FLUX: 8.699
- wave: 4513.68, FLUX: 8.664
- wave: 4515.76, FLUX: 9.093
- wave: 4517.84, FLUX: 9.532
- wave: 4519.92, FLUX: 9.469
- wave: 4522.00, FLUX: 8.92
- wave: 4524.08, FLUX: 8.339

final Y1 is 0.04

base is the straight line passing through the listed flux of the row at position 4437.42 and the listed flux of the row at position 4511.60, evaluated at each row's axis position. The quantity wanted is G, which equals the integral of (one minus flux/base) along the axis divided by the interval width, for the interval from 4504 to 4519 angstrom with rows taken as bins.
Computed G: -0.034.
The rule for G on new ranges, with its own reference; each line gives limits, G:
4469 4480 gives -0.114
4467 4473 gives -0.079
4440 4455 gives -0.105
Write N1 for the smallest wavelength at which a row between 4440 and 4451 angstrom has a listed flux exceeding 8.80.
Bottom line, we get 4441.51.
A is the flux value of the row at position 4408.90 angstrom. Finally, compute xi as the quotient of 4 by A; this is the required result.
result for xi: 0.581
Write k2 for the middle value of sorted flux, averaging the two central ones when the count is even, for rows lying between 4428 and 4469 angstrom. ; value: 8.09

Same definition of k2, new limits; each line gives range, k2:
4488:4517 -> 8.81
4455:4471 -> 7.96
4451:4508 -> 8.79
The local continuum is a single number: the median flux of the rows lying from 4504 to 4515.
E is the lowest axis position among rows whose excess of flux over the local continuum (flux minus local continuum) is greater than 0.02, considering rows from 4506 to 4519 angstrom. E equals 4507.45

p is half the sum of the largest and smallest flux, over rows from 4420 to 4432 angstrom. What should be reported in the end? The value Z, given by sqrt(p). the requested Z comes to 2.79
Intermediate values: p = 7.77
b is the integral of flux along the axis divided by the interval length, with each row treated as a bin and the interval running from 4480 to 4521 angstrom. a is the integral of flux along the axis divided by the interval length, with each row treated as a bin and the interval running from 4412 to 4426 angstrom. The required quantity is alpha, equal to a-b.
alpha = -1.5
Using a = 7.53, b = 9.0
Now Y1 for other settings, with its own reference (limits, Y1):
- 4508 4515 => 0.08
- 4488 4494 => 0.00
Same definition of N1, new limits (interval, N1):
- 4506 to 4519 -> 4507.45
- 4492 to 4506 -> 4501.22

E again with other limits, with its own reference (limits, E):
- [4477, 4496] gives 4478.48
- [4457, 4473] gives 4472.30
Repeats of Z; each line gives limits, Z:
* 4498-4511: 2.98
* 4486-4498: 2.96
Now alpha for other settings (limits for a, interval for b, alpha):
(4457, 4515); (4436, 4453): 0.2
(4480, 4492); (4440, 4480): 0.7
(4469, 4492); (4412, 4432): 1.6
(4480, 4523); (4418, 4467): 1.0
